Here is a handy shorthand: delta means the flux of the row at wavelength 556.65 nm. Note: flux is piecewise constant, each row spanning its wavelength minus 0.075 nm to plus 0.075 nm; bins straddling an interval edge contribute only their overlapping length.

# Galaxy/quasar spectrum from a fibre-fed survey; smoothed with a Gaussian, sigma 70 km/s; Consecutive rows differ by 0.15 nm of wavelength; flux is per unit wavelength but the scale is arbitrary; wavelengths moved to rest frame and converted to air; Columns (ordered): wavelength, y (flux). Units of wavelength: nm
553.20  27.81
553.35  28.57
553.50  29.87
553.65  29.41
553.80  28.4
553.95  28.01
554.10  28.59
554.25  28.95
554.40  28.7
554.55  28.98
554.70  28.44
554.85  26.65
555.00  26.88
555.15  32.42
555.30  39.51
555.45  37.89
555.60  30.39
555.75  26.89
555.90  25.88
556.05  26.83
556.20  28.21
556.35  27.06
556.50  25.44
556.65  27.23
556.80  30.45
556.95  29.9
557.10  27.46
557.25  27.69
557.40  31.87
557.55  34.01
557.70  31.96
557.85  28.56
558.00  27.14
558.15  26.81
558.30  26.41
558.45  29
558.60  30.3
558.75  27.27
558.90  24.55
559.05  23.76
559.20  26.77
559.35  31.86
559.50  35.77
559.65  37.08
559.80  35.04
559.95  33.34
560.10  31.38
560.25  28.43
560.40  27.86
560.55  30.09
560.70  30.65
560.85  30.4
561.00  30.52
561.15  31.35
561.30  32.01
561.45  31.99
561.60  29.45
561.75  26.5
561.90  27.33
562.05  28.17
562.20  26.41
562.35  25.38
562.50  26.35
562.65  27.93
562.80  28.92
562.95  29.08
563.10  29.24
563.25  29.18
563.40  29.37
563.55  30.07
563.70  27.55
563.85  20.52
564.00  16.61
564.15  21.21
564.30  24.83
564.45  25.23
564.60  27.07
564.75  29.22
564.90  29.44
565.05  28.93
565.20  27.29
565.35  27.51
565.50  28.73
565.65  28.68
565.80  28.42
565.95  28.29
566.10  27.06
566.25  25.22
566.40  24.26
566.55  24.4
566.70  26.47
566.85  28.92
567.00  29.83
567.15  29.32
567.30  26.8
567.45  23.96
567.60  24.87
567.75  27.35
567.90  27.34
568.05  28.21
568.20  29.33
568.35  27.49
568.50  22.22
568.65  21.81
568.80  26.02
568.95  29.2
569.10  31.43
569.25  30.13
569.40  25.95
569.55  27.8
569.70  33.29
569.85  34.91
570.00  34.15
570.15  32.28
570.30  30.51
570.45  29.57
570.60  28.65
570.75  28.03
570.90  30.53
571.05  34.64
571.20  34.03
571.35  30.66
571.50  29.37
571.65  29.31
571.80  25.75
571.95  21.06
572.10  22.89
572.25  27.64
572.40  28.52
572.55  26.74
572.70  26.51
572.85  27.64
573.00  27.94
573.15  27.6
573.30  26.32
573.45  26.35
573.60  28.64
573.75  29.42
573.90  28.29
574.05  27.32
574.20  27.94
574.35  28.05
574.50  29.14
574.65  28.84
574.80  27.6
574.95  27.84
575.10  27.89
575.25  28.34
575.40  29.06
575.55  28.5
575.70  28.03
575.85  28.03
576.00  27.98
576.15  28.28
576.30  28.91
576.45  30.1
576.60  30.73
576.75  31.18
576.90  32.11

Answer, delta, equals 27.23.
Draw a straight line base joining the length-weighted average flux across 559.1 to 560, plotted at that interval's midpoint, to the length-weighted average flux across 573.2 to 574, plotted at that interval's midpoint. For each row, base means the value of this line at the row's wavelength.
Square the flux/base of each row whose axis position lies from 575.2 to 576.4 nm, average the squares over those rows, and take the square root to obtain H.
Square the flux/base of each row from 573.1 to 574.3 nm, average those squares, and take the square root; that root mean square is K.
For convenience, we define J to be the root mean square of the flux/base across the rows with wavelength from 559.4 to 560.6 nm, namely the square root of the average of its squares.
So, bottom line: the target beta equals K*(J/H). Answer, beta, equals 0.94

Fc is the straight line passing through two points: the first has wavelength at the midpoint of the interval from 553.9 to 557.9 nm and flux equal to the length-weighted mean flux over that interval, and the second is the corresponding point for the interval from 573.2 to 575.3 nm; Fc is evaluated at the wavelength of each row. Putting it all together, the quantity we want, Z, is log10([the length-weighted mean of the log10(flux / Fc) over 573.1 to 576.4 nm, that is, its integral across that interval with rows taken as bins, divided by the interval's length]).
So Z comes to -2.59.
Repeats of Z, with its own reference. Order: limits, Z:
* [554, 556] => -2.58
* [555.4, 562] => -2.70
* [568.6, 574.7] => -2.31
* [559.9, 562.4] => -2.26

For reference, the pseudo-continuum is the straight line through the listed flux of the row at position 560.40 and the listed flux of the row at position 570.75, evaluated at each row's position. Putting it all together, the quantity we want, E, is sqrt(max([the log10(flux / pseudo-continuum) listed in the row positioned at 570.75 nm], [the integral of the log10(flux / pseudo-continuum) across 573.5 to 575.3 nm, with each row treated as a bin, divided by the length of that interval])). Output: 0.05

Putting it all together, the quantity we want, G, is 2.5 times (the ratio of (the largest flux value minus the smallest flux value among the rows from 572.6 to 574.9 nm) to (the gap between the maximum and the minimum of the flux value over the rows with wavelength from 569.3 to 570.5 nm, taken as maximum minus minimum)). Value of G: 0.9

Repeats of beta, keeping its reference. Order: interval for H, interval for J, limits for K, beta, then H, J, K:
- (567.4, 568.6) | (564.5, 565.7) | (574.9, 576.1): 1.08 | 0.88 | 0.92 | 1.04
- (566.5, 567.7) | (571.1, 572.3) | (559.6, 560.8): 1.07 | 0.89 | 0.98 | 0.97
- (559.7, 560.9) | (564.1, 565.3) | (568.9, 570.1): 0.96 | 0.95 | 0.86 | 1.06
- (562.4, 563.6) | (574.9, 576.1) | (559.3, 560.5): 1.14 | 0.91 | 1.04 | 0.99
